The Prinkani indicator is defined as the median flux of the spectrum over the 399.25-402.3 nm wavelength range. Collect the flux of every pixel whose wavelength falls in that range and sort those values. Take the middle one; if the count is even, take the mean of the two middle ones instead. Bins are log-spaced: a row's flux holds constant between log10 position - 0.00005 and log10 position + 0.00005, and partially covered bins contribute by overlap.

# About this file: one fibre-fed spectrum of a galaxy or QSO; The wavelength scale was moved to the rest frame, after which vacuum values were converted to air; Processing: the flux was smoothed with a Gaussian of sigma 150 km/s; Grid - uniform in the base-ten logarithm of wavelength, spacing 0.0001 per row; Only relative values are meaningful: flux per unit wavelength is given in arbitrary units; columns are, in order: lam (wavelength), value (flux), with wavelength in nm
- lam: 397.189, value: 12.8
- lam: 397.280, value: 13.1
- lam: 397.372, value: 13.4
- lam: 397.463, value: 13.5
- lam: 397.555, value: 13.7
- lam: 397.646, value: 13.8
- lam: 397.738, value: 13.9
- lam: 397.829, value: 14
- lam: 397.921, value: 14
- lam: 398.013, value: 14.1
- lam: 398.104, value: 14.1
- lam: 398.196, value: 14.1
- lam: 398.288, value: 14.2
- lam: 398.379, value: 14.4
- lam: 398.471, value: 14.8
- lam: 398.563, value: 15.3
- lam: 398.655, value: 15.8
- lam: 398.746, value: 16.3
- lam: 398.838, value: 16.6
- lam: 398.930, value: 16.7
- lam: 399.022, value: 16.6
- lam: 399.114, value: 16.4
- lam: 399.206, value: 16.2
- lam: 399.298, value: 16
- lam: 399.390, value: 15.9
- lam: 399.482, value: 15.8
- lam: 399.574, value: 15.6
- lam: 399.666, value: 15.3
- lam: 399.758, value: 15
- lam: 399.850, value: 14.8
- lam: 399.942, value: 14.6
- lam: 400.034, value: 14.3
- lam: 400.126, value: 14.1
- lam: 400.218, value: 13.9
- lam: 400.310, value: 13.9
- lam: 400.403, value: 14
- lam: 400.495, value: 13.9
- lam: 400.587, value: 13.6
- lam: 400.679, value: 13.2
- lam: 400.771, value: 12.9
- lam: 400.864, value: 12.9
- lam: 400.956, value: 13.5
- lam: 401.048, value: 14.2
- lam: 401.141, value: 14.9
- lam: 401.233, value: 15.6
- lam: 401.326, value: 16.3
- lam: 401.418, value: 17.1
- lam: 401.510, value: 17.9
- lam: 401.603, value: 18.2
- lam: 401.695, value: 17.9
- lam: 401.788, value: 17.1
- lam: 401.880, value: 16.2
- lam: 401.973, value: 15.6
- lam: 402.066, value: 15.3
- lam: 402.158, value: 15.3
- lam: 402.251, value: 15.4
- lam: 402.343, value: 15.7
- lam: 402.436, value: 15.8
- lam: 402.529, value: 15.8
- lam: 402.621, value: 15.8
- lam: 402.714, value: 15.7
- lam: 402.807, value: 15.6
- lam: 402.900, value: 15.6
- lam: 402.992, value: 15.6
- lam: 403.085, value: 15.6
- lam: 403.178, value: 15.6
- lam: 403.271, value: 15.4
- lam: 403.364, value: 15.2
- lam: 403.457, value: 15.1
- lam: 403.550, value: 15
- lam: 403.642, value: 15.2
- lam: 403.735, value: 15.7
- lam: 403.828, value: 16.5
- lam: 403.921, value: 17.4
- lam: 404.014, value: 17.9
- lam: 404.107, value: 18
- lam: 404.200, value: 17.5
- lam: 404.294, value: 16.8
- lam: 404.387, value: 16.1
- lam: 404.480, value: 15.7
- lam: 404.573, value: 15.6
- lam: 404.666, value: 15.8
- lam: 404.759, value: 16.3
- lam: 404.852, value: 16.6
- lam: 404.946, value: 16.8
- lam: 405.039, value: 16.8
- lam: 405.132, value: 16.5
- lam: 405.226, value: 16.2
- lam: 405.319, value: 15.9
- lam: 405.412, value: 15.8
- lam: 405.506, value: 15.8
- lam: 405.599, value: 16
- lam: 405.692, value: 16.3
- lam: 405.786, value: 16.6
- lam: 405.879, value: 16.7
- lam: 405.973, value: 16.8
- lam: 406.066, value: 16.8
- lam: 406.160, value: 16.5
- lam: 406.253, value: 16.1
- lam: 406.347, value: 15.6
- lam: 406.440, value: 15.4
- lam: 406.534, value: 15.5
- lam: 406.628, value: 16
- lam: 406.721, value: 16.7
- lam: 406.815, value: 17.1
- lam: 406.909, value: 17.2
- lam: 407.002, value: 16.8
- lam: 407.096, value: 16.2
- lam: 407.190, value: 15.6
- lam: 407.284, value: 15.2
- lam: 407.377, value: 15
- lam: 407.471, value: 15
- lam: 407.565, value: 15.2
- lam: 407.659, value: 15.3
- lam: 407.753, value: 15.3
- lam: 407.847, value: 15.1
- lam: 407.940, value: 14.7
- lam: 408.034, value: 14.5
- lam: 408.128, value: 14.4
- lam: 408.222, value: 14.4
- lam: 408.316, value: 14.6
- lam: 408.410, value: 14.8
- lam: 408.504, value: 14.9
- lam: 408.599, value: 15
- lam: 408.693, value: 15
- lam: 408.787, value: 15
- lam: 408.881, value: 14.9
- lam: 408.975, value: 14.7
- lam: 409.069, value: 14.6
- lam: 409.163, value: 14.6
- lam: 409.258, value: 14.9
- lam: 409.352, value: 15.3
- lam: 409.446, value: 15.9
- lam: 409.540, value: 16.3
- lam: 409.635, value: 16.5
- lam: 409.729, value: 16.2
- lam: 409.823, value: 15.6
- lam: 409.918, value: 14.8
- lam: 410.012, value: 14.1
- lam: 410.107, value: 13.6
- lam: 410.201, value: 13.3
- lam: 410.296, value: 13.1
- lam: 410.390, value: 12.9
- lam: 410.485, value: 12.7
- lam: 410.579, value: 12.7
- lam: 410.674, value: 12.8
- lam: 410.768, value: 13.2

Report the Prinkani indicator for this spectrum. 15.3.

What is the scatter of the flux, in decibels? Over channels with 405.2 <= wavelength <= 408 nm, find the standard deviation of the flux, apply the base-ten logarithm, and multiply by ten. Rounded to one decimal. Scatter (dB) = -1.6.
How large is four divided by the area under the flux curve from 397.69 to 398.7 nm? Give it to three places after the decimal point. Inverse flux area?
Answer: 0.275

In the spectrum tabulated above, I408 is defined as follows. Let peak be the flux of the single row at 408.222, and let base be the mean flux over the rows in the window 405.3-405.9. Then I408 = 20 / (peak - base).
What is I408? -11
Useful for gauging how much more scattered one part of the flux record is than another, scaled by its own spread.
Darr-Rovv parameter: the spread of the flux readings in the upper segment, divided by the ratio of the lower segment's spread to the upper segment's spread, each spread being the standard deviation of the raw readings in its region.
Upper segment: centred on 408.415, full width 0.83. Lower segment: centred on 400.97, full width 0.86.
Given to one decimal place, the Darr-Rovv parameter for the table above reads 0.1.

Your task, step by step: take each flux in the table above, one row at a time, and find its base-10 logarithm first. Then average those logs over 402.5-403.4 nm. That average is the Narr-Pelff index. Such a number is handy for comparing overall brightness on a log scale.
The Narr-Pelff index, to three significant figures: 1.19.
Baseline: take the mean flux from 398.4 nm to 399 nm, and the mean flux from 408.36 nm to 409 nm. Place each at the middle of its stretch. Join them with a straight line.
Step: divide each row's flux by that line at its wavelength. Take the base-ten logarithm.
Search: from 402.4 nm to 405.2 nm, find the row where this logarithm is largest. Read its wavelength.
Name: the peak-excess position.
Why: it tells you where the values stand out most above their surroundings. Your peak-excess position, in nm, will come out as 404.107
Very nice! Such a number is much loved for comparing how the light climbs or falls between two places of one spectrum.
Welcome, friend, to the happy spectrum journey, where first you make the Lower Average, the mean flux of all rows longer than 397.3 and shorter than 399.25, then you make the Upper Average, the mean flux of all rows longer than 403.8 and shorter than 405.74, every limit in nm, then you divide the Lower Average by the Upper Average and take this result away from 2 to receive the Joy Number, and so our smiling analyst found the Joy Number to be 1.10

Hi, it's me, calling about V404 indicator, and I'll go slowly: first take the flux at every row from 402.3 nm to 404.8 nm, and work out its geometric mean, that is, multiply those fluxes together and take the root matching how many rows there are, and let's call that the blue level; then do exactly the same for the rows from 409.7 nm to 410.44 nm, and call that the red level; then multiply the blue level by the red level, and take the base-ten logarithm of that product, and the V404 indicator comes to 2.35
